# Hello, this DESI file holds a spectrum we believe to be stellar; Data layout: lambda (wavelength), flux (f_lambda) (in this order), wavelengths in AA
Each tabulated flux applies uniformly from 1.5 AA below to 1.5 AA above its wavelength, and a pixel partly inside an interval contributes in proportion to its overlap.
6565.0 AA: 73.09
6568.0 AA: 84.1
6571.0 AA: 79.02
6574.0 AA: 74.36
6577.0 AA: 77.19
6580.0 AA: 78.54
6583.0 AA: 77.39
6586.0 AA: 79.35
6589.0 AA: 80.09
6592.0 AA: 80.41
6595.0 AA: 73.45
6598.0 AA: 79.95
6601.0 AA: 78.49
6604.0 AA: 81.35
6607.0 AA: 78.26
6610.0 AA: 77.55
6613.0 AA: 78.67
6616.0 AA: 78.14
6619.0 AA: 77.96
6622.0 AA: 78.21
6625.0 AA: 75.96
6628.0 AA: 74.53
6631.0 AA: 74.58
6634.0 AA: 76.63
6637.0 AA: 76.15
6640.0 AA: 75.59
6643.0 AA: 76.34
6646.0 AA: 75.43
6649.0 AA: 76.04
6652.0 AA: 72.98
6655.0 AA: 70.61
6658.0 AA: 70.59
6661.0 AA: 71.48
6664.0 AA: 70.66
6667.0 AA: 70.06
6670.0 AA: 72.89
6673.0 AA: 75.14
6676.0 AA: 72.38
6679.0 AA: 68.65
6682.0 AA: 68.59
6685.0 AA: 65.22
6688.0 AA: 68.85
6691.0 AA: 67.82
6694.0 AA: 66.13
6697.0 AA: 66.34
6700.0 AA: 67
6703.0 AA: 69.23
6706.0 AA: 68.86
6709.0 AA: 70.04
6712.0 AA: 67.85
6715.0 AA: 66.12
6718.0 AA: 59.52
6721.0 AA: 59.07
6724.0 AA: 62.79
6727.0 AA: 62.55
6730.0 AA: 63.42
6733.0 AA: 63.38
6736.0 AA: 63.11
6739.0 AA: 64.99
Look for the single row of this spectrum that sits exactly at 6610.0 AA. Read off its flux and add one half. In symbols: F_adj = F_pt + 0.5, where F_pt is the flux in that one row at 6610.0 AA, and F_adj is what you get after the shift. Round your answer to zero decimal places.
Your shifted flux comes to 78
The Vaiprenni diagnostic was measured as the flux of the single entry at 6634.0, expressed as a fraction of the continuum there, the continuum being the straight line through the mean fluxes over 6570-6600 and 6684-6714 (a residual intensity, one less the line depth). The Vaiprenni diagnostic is 1.042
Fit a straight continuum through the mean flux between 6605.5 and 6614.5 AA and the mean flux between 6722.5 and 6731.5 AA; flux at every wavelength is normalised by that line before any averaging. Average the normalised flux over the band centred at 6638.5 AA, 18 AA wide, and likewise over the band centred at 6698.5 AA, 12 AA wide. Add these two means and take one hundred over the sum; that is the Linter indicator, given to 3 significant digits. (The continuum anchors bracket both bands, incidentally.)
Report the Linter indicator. 49.3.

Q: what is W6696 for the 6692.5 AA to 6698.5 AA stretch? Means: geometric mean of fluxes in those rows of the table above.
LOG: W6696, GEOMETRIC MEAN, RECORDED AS 66.2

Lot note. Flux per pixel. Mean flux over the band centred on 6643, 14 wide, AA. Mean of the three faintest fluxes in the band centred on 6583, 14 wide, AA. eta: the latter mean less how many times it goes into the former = 76.7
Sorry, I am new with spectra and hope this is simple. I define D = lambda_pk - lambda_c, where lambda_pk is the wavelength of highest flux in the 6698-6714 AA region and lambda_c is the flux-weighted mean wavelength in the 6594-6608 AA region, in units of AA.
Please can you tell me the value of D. 107.9 AA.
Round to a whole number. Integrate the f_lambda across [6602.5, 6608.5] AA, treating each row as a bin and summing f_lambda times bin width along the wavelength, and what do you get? 479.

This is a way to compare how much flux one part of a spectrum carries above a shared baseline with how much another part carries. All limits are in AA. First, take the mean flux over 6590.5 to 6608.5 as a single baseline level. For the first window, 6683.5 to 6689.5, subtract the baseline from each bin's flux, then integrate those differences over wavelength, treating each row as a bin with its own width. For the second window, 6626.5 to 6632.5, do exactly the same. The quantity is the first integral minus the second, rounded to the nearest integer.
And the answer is -45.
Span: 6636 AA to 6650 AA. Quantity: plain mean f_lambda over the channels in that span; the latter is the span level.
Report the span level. 76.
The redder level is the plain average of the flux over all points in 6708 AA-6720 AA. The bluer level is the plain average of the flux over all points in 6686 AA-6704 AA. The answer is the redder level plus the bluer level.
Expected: 133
